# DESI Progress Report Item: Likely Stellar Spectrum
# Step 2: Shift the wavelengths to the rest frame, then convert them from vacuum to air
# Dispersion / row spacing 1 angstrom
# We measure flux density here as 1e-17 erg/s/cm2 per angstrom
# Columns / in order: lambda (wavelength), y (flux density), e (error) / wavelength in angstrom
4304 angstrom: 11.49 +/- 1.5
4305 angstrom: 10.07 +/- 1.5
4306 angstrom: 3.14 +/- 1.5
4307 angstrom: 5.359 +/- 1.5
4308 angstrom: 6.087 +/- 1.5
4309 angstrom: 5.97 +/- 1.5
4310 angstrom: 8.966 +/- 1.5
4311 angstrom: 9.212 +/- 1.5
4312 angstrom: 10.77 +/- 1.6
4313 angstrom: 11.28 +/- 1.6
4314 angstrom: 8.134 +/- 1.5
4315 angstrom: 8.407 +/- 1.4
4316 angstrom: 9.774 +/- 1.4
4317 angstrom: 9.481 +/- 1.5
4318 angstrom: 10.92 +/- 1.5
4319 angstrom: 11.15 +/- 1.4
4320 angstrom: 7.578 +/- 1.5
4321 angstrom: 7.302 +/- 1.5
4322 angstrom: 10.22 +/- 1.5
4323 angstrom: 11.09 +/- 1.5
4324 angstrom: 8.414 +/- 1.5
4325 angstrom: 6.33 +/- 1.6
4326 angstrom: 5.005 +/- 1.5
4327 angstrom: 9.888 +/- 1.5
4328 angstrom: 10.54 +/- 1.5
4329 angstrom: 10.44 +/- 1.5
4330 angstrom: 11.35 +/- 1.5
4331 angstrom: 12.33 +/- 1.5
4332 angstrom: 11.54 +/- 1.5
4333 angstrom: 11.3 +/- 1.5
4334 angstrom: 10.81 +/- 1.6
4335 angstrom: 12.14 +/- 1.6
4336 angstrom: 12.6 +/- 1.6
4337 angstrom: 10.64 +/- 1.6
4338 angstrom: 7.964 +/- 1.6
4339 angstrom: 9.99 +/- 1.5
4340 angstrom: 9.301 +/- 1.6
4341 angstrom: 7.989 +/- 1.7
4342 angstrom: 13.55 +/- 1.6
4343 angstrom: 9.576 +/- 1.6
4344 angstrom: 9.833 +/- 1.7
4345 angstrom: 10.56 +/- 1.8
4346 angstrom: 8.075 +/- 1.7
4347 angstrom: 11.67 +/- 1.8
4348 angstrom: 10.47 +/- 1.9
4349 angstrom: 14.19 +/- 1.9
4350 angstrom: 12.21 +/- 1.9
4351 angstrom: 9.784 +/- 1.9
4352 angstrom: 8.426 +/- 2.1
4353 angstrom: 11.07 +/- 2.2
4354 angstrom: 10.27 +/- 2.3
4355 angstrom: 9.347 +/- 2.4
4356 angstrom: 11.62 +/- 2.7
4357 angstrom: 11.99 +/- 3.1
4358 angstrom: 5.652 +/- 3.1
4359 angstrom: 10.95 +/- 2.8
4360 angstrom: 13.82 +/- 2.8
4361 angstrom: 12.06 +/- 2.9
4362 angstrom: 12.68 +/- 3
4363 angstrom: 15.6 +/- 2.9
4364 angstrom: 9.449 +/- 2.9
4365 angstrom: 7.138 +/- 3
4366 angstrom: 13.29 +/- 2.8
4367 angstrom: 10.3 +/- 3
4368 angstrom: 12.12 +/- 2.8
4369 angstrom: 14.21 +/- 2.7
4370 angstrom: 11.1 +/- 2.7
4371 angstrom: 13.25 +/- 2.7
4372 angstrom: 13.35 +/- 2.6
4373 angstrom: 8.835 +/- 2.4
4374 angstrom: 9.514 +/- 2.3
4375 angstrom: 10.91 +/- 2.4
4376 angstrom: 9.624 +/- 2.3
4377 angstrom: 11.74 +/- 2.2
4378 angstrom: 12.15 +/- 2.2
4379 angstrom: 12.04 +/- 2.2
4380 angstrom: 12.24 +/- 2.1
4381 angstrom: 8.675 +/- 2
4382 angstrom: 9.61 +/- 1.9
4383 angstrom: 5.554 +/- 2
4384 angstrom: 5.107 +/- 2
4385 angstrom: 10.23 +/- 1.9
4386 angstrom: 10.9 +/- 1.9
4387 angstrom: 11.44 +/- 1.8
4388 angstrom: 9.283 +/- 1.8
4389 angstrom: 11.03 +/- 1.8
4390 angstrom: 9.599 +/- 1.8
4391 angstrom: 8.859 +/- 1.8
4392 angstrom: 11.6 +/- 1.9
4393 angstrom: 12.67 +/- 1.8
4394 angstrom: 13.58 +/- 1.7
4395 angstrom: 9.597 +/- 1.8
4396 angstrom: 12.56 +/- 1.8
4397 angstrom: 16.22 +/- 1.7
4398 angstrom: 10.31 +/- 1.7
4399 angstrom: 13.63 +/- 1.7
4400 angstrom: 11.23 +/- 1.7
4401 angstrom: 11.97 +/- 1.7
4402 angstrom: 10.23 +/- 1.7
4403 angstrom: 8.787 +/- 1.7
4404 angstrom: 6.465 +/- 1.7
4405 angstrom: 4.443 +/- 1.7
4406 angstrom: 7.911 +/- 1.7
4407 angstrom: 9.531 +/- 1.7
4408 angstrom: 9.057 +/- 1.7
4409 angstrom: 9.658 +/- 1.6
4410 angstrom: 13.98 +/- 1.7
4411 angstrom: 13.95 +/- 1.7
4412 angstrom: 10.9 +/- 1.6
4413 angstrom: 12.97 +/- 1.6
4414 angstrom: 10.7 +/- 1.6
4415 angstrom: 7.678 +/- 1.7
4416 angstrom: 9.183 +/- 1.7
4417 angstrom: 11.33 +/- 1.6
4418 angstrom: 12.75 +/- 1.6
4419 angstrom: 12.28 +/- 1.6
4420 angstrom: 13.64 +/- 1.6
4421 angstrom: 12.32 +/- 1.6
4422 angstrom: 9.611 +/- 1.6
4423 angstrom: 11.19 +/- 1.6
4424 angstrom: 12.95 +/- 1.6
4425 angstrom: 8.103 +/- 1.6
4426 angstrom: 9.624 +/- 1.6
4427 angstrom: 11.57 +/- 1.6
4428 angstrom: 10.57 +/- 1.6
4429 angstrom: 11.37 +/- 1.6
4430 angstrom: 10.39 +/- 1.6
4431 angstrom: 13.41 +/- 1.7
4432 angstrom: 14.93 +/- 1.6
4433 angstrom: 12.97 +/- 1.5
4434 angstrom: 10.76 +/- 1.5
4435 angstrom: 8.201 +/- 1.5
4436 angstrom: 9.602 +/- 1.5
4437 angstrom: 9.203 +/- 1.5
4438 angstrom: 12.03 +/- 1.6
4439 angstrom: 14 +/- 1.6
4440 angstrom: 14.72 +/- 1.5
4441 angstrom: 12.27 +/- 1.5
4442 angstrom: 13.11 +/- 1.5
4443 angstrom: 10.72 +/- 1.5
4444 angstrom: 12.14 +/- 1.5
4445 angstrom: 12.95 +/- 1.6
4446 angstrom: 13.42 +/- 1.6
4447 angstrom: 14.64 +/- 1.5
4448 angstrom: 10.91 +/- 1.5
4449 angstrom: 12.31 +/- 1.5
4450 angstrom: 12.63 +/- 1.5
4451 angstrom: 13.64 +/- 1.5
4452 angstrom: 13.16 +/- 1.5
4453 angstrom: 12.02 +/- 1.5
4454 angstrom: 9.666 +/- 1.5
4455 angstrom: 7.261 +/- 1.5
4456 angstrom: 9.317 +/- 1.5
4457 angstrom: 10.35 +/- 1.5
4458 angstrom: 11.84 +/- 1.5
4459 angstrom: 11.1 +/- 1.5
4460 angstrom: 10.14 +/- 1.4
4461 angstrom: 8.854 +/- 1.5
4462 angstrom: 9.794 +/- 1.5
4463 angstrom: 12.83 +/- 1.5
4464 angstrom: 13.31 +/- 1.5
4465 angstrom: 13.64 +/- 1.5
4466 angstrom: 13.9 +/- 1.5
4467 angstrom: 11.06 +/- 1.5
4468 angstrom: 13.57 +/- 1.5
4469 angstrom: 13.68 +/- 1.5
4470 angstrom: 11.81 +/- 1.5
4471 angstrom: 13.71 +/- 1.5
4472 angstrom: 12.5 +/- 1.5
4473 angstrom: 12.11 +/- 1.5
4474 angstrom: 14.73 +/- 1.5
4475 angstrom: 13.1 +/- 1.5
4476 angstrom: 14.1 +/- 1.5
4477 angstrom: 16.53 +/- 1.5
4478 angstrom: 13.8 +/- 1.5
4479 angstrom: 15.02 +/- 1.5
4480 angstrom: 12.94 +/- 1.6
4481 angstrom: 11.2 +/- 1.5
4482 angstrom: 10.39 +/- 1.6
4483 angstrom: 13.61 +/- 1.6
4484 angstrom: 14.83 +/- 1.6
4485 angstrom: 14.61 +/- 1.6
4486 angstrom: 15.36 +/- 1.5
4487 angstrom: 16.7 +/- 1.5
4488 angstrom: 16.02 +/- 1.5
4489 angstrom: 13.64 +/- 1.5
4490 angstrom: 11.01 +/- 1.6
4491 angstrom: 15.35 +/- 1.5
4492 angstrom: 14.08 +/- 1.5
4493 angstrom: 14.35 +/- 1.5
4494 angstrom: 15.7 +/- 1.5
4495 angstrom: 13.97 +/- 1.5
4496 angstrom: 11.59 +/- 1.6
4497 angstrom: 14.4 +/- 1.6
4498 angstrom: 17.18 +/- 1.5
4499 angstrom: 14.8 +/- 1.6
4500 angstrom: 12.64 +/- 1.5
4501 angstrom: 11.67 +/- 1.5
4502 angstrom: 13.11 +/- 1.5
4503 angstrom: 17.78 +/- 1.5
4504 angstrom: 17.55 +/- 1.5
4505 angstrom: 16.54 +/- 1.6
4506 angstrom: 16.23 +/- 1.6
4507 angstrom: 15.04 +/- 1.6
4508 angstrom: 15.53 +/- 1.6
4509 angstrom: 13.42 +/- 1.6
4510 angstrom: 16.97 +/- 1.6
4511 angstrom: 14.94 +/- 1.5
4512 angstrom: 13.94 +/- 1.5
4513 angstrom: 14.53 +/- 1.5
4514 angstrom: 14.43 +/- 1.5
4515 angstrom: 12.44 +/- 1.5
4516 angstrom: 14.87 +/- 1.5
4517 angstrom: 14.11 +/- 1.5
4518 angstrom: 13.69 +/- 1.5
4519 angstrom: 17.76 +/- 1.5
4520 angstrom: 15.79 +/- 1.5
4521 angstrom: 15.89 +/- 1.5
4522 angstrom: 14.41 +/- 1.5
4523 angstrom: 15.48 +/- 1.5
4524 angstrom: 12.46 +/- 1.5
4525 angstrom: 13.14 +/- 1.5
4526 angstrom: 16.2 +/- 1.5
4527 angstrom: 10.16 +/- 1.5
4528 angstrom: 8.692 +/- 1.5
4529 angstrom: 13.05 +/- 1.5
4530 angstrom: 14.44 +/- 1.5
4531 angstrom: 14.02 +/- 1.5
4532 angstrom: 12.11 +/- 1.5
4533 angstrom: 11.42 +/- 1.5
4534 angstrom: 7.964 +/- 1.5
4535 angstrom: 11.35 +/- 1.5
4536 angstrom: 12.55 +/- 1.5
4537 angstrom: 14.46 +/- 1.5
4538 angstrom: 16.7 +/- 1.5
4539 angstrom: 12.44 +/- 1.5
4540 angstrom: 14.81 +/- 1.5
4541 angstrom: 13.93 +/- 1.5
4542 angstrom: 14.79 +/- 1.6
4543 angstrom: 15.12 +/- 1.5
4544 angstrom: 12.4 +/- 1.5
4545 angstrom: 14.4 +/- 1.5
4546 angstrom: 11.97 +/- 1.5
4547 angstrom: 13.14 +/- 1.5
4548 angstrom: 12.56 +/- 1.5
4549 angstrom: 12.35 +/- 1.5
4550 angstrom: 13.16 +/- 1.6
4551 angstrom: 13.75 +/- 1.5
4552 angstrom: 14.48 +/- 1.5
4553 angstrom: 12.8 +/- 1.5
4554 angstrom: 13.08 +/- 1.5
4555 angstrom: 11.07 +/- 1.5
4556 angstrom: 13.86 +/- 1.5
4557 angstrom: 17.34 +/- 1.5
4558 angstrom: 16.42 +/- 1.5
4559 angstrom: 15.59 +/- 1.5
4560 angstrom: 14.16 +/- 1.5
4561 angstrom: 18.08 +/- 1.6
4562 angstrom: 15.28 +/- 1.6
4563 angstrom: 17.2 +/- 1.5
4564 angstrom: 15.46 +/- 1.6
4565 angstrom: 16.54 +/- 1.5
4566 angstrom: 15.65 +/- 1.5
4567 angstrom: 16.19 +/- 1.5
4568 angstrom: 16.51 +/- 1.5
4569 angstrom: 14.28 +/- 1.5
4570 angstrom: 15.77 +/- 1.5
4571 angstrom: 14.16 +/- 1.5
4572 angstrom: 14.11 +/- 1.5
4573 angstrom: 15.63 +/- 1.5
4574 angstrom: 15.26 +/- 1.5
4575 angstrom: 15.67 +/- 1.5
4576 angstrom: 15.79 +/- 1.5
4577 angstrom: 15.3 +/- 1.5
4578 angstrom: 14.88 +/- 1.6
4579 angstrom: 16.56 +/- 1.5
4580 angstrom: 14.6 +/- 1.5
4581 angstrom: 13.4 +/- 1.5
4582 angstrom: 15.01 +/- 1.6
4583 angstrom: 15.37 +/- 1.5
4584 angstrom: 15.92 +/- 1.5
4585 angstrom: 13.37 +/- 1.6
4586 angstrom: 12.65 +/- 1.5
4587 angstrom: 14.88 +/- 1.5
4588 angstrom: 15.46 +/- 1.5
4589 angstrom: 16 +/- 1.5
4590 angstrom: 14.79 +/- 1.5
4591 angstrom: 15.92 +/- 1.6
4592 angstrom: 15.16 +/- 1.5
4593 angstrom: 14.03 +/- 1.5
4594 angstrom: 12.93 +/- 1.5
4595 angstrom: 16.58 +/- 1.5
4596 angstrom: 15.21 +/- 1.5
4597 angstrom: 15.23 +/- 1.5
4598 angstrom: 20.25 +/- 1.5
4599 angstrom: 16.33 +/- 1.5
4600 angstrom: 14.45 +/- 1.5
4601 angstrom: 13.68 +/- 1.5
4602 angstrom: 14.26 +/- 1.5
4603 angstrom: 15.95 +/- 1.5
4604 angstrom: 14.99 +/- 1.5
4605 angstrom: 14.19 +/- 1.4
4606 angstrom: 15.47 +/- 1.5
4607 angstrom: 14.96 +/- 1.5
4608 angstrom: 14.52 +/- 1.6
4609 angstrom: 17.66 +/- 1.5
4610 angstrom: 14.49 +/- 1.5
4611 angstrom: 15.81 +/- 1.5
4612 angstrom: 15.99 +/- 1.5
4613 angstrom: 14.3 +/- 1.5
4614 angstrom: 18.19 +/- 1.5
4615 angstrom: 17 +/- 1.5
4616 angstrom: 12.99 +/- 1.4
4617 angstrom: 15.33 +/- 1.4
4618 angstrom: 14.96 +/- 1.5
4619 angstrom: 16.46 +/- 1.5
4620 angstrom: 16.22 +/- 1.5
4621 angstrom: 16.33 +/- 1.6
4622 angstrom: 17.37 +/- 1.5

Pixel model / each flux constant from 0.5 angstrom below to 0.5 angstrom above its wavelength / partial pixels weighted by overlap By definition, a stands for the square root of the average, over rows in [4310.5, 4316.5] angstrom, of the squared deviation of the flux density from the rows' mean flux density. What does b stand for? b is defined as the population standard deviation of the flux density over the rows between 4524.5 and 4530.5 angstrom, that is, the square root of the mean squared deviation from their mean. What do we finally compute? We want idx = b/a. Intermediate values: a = 1.2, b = 2.5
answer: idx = 2.2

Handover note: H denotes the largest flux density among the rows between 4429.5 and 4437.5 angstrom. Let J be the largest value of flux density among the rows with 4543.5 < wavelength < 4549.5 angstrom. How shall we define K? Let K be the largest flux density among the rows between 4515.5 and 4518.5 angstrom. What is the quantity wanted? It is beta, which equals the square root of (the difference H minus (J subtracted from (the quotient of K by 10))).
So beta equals 5.3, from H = 14.93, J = 14.4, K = 14.87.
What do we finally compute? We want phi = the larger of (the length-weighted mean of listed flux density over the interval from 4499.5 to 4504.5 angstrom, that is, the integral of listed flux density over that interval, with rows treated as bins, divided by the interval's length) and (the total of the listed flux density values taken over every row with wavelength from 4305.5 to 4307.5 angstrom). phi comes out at 15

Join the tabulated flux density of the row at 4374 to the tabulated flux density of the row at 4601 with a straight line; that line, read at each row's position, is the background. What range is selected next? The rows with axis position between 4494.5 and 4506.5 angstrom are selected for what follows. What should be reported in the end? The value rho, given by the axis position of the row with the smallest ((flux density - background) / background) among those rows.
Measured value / 4501 angstrom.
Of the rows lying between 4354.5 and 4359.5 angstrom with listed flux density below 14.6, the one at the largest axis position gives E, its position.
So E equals 4359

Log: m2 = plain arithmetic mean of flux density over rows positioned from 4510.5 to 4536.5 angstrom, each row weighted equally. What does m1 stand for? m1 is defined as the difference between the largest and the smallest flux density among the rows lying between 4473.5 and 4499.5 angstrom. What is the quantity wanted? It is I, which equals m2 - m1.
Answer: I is 7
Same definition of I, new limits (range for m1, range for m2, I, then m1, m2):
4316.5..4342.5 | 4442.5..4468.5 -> 3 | 8.5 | 11.7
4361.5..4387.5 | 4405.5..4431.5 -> 1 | 10.5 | 11.0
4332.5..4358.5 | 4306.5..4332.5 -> 1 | 8.5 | 9.1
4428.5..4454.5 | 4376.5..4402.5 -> 4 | 6.7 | 10.8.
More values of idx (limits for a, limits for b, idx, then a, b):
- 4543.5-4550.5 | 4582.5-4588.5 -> 1.6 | 0.7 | 1.2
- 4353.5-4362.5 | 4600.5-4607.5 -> 0.3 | 2.2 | 0.7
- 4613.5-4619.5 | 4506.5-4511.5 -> 0.7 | 1.7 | 1.1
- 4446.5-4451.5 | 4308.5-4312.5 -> 1.4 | 1.3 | 1.7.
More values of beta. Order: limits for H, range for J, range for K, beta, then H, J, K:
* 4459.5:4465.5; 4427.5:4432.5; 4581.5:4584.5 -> 5.2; 13.64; 14.93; 15.92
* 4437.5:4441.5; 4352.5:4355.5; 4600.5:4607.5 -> 4.9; 14.72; 11.07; 15.95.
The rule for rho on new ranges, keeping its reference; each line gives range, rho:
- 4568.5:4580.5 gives 4572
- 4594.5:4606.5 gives 4601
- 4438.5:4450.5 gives 4443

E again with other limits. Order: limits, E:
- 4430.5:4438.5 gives 4438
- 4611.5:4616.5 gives 4616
